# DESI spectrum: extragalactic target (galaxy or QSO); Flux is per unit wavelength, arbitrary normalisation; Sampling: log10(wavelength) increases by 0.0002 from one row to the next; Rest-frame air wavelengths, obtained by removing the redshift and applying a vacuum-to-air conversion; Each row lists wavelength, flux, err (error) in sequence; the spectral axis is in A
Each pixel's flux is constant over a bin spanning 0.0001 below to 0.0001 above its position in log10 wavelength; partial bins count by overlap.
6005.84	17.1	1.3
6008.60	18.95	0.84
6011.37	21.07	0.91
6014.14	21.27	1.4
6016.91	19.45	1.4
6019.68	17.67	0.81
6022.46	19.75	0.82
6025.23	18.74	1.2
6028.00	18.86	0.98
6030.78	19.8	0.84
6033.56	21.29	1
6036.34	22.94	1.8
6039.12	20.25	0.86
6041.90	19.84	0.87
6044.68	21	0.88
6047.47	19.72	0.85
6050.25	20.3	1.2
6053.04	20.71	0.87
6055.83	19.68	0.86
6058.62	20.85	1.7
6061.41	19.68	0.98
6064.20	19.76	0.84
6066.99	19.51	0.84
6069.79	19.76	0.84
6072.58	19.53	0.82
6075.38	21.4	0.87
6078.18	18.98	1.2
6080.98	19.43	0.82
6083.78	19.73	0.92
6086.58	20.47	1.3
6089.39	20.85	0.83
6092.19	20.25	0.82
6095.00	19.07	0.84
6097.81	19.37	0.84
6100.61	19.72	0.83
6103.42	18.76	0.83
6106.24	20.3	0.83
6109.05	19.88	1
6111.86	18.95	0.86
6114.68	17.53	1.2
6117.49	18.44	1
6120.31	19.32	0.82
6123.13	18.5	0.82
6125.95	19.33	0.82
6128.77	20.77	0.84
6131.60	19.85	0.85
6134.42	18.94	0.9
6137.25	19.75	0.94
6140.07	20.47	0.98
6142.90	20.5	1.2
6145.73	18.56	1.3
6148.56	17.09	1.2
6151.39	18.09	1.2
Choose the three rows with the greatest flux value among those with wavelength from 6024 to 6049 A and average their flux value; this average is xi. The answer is 21.7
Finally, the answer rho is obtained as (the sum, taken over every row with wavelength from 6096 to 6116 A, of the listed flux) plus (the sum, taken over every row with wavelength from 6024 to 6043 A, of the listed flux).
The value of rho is 276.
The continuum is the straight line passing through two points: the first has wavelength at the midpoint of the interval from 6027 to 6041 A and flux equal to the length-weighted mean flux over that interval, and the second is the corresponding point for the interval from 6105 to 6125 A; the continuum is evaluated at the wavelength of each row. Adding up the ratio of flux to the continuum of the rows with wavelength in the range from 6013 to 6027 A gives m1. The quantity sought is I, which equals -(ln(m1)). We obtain -1.53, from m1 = 4.63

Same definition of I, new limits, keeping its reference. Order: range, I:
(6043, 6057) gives -1.61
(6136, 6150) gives -1.65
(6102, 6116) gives -1.61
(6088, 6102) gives -1.63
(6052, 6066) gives -1.61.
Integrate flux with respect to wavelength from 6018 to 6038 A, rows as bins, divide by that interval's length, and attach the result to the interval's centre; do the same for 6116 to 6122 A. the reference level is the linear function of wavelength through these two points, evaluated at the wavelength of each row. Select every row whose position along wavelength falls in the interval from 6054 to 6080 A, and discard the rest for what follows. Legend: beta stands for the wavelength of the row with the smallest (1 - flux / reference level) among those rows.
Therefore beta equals 6075.38 A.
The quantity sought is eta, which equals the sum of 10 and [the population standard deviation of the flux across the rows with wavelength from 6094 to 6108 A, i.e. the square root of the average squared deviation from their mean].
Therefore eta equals 10.53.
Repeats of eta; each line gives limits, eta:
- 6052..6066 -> 10.53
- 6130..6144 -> 10.57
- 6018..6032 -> 10.78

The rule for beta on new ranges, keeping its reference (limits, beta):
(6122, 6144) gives 6128.77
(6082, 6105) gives 6089.39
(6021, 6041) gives 6036.34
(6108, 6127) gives 6109.05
